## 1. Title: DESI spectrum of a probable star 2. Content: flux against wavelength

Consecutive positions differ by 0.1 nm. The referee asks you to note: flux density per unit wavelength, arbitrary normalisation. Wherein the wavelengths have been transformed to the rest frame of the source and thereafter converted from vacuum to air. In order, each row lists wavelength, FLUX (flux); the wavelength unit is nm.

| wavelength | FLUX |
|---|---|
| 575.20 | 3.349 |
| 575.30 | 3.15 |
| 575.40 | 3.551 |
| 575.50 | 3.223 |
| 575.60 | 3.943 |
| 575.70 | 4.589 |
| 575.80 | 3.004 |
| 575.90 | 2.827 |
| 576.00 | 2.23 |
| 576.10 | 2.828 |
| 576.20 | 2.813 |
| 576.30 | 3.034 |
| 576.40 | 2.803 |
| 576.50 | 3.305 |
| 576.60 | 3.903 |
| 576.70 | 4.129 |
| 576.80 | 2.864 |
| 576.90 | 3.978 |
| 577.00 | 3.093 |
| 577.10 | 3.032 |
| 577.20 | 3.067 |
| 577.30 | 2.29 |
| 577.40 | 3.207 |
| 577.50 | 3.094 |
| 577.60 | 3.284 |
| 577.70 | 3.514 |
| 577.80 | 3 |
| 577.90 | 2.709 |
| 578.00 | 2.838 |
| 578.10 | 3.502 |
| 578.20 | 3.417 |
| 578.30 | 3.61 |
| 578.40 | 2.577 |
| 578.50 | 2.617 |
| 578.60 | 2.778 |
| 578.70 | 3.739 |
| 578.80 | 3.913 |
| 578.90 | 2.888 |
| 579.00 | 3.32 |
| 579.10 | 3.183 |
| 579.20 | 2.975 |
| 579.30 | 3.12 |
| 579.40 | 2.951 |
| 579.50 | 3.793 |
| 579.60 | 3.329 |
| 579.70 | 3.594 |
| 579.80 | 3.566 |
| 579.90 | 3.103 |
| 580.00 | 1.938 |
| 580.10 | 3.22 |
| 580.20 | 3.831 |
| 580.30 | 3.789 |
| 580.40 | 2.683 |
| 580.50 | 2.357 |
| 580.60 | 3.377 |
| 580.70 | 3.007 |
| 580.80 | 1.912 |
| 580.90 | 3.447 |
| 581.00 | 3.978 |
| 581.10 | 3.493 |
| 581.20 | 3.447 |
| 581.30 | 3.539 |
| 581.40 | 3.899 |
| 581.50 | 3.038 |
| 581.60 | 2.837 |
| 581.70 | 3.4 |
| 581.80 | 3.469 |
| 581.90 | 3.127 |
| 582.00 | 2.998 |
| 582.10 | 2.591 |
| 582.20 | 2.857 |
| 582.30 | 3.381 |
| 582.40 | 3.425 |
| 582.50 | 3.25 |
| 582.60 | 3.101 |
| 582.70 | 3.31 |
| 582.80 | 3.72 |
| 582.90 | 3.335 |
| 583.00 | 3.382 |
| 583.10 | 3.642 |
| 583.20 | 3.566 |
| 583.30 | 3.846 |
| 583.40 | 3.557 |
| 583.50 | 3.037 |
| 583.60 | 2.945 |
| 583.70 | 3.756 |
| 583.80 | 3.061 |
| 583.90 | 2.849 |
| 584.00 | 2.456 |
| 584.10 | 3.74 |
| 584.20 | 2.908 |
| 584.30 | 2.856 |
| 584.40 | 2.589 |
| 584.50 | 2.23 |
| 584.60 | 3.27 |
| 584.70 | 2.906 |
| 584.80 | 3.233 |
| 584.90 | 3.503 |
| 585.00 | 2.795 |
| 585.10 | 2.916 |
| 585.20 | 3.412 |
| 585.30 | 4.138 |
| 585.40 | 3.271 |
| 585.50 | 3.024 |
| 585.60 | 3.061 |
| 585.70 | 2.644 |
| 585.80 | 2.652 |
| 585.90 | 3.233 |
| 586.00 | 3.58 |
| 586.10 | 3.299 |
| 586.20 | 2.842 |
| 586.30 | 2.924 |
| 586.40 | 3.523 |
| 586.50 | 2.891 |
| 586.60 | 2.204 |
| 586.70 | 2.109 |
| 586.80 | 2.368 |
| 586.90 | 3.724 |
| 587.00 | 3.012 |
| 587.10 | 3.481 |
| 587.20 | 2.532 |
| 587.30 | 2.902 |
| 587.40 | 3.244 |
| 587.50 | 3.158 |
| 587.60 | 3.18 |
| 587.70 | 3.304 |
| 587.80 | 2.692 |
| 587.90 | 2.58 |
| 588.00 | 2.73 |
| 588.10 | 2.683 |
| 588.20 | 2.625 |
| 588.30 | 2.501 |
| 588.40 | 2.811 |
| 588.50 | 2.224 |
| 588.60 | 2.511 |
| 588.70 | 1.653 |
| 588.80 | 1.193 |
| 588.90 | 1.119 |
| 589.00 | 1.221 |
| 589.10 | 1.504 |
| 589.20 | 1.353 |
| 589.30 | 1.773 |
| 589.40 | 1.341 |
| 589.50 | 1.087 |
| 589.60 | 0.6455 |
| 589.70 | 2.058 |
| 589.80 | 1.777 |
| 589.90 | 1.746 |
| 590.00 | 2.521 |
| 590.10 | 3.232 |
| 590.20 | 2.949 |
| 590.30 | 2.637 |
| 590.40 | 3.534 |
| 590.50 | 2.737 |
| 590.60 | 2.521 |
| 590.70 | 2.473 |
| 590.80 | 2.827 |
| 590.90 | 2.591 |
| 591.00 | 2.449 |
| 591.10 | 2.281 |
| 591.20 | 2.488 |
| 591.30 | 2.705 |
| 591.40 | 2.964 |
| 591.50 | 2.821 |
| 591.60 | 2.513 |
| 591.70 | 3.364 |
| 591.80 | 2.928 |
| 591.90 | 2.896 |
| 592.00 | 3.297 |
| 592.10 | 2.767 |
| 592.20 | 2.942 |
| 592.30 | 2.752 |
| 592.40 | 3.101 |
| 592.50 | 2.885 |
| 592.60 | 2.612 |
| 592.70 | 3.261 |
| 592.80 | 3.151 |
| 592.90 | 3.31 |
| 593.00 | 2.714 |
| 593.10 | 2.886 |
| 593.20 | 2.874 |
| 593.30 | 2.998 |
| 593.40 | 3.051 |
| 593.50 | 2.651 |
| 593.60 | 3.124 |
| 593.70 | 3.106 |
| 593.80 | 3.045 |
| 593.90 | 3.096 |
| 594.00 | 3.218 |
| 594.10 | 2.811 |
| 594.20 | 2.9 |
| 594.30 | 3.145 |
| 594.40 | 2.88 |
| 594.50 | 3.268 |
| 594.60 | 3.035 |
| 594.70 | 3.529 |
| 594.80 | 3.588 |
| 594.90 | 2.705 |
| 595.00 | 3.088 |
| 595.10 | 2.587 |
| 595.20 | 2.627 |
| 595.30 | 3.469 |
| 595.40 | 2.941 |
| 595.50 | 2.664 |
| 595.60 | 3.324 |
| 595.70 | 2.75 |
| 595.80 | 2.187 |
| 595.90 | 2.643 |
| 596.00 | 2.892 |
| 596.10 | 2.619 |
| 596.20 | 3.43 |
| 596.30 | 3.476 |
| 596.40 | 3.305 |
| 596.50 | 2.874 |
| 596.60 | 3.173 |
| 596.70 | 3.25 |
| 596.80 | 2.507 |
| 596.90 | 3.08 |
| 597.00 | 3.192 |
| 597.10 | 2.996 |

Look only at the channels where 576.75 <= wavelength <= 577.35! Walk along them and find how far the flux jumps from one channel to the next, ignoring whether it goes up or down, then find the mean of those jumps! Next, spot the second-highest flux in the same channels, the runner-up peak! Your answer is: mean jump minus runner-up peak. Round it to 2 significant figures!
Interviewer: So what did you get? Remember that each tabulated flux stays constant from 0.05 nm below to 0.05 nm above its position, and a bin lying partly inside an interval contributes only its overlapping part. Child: -2.5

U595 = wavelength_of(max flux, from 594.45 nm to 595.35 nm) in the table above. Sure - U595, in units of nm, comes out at 594.80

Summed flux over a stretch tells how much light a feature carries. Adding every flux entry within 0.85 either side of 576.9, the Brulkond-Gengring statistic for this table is 54.2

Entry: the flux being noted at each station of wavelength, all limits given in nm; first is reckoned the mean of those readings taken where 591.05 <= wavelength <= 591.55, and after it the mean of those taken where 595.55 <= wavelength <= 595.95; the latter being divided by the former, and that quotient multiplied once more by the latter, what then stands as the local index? 2.8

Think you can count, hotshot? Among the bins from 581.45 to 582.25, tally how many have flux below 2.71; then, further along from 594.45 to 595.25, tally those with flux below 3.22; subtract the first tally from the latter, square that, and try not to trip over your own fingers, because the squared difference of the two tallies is 16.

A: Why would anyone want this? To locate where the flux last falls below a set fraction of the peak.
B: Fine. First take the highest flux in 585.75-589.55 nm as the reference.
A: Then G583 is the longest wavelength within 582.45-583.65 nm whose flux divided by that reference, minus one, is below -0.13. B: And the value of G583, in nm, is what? 583.60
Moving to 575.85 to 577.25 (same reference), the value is 577.20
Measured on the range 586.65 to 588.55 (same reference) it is 588.50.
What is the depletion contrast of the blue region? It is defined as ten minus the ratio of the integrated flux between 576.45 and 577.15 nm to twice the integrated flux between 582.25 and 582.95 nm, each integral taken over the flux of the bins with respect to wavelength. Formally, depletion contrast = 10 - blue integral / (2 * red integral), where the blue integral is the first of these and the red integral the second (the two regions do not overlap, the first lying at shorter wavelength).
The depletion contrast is 9.48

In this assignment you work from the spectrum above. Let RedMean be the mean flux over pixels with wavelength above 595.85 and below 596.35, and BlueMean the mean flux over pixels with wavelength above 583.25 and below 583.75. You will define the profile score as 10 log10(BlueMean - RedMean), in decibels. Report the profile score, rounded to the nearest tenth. -3.8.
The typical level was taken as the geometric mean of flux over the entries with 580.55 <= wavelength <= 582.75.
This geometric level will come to 3.2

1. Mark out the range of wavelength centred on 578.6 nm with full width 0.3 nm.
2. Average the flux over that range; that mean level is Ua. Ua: 3.04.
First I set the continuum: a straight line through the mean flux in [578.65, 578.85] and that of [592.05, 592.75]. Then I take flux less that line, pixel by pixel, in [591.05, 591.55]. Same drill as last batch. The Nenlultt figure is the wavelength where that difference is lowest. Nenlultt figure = 591.10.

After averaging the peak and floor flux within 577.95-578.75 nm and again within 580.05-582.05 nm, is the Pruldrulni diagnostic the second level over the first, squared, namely 0.87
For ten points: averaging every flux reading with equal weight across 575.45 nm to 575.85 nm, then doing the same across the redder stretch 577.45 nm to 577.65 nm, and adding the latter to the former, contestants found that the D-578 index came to 6.9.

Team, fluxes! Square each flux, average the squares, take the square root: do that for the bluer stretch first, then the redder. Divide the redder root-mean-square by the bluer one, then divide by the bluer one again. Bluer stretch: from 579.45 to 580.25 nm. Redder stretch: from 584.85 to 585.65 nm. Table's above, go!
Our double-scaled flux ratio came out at 0.29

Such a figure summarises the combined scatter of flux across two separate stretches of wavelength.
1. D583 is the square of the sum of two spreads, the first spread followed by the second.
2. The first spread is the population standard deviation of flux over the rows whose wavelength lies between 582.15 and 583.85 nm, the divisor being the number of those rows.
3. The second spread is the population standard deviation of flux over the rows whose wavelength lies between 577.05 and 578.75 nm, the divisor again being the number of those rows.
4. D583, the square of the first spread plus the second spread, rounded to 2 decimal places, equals 0.46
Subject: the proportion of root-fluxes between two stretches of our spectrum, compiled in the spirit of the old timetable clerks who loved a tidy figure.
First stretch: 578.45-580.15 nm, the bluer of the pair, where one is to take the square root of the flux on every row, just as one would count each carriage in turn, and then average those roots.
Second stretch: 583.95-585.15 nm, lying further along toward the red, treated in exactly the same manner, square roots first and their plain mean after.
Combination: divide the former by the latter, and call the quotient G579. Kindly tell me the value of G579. 1.04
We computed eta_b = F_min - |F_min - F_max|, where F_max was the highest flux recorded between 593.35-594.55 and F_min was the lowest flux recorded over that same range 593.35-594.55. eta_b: 2.0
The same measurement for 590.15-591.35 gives 1.0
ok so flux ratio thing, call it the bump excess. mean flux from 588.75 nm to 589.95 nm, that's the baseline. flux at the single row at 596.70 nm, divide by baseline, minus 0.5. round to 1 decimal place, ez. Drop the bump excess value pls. 1.8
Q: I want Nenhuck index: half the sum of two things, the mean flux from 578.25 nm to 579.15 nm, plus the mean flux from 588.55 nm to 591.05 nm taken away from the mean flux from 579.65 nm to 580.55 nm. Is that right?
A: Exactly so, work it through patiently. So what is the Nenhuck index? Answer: 2.12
